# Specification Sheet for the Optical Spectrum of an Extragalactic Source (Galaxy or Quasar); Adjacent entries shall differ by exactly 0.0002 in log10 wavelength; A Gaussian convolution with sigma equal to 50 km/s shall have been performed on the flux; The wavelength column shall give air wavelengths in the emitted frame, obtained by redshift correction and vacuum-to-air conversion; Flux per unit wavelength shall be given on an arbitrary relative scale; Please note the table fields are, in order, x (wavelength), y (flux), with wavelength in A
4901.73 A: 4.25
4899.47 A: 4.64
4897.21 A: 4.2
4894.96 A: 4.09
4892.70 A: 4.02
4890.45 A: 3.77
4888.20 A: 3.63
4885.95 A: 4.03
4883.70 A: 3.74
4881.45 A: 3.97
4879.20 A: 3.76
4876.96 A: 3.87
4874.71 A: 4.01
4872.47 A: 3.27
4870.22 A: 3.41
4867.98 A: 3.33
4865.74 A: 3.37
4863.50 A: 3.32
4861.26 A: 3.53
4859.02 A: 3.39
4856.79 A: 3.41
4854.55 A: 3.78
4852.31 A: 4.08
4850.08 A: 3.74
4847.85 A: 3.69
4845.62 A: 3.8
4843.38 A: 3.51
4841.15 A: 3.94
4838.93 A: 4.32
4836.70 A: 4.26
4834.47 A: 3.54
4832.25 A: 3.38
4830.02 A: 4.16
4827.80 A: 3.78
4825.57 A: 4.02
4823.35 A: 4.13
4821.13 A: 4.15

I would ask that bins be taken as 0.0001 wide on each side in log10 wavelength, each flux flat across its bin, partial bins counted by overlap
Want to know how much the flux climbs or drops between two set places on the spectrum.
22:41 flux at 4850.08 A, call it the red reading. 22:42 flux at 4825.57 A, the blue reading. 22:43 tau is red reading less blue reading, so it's -0.3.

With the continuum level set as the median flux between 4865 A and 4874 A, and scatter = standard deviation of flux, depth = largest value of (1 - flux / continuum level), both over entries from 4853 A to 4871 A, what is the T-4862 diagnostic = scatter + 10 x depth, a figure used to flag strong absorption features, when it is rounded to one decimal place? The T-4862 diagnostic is 0.2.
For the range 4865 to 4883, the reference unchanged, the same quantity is 0.5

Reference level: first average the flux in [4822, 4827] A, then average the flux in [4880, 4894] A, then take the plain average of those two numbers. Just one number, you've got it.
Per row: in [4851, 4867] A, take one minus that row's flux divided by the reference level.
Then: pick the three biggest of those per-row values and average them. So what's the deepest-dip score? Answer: 0.15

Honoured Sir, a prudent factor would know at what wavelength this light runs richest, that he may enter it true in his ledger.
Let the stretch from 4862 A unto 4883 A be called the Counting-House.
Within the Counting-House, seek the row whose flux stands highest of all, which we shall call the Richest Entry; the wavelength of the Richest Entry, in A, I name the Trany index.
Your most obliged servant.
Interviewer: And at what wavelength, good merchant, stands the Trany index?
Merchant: 4874.71 A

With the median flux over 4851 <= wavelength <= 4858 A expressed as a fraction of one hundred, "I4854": 0.0378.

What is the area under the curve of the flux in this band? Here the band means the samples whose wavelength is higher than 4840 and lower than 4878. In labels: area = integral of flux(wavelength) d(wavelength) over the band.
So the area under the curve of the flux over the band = 137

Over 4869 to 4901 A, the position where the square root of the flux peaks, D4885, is 4899.47 A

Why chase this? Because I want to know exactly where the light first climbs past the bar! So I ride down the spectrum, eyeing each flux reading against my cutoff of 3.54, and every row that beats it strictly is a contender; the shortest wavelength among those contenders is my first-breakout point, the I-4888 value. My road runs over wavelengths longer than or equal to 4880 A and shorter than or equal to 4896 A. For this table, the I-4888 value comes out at 4881.45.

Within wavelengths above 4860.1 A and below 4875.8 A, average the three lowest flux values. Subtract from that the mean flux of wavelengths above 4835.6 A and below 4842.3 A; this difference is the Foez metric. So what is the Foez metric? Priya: -0.87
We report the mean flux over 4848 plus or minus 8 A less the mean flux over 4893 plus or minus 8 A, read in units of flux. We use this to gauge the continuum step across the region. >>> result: -0.3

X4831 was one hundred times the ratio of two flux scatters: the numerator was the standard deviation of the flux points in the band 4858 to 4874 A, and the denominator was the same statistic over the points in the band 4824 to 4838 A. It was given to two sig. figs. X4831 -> 24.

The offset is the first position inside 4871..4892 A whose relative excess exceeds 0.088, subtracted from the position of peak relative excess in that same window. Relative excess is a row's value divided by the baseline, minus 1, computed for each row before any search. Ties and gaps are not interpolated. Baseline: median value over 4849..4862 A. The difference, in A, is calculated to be 11.2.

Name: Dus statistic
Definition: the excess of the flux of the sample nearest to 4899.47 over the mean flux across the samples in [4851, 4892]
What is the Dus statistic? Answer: 1.0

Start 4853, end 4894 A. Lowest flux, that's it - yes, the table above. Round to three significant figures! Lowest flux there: 3.27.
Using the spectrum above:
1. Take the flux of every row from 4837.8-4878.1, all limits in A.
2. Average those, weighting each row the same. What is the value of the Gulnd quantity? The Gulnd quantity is 3.65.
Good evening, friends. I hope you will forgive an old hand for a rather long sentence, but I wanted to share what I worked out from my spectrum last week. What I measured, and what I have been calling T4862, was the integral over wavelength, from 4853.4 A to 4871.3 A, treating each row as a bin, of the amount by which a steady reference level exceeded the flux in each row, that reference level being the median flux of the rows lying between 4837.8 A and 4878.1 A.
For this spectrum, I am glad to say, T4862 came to 3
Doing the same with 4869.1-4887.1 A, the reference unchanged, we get -3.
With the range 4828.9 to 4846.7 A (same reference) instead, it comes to -5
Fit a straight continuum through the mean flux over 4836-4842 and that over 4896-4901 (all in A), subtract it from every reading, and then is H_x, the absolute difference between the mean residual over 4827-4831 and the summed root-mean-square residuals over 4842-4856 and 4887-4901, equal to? 1.1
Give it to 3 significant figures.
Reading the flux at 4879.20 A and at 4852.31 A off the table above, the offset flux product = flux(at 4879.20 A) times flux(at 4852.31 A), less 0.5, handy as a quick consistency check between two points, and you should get 14.8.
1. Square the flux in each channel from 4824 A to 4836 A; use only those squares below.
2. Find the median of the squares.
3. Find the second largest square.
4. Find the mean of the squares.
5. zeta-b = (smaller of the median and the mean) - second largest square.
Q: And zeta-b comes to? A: -1.9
